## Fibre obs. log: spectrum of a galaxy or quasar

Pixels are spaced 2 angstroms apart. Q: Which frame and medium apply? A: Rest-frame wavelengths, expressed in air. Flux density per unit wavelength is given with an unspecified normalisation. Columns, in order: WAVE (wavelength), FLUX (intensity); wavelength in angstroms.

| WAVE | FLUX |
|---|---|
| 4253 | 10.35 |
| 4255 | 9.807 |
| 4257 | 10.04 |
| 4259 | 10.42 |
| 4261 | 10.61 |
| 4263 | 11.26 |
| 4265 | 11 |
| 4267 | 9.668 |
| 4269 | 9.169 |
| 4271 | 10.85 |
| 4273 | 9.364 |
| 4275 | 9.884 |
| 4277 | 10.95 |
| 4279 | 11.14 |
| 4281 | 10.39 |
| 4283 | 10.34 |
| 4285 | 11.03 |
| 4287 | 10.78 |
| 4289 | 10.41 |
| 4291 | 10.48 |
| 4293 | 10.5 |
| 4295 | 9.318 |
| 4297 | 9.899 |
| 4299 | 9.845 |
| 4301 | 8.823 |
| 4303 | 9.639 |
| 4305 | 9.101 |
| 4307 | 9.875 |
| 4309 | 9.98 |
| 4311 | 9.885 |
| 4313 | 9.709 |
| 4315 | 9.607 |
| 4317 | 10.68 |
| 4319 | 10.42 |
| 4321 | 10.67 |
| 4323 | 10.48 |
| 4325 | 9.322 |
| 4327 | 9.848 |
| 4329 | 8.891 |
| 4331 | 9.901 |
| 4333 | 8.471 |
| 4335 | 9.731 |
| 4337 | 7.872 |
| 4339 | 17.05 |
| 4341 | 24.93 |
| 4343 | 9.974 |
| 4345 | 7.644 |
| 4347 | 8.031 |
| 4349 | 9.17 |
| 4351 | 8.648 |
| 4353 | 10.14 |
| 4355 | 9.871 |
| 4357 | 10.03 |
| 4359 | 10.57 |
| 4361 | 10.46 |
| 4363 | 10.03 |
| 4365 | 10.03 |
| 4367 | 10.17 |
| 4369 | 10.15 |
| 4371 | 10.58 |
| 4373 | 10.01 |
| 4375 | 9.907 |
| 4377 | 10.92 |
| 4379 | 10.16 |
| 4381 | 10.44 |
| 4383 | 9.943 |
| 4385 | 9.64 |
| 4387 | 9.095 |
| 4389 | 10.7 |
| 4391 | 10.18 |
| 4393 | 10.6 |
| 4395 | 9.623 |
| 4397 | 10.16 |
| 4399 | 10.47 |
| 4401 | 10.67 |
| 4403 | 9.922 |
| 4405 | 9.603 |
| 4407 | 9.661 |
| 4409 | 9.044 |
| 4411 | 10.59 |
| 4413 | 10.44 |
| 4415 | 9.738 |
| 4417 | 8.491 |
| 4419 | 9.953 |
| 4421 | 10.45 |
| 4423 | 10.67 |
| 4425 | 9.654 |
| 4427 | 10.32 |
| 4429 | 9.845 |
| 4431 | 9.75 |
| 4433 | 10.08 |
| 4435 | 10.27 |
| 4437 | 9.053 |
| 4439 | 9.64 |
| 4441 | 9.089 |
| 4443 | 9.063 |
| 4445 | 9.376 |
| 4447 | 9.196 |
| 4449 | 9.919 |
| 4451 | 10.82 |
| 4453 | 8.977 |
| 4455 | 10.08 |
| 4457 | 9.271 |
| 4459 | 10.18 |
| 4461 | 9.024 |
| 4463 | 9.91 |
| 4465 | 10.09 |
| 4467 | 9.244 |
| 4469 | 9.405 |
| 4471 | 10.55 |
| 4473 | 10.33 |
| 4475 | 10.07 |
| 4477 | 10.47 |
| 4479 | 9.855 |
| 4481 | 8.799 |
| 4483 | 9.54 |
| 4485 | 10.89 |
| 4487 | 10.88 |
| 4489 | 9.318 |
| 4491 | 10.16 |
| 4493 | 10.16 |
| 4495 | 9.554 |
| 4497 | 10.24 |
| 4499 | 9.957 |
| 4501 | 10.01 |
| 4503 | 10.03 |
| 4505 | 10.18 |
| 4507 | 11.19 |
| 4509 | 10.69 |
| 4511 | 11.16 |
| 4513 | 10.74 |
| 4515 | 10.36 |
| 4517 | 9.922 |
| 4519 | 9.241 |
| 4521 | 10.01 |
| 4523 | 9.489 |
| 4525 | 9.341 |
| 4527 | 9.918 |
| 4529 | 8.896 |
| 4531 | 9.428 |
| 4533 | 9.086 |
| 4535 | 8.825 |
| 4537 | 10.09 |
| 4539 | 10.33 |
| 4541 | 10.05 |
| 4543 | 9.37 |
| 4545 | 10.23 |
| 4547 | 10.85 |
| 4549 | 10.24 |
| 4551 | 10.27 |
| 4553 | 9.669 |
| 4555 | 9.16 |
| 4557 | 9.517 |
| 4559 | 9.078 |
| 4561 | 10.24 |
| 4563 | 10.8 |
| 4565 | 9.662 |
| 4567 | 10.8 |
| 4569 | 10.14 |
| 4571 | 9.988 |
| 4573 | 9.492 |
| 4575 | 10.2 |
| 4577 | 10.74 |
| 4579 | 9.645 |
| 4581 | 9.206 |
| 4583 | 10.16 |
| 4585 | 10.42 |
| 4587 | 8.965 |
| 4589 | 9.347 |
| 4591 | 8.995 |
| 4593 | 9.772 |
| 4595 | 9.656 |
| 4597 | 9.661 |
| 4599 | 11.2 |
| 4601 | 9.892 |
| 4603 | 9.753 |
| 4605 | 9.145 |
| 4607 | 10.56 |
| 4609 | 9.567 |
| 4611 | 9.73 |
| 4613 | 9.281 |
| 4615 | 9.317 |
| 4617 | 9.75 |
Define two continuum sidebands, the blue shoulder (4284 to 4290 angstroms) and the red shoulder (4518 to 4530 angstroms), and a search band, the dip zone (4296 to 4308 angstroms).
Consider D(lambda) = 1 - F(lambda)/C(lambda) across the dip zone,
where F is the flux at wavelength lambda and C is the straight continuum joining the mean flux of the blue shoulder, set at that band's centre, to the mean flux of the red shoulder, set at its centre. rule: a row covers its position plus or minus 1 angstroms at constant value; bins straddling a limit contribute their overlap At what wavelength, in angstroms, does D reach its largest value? 4301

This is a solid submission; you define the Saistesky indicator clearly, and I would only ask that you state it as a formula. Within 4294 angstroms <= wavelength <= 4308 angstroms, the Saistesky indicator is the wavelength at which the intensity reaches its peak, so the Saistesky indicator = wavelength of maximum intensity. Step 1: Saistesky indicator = 4297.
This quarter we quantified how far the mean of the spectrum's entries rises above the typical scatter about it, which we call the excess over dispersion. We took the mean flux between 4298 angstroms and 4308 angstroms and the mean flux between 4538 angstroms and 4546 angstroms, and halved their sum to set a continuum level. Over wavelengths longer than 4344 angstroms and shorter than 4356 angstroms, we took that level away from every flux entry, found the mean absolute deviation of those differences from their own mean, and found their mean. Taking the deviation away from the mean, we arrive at -1.6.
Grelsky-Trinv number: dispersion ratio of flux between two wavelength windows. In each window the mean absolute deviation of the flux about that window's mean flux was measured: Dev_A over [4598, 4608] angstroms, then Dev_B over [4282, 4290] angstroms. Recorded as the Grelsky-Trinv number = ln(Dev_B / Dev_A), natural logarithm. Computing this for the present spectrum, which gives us -0.8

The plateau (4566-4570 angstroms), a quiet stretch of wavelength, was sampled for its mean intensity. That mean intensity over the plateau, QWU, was 10.5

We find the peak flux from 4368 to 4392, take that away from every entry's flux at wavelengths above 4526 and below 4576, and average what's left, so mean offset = -1.1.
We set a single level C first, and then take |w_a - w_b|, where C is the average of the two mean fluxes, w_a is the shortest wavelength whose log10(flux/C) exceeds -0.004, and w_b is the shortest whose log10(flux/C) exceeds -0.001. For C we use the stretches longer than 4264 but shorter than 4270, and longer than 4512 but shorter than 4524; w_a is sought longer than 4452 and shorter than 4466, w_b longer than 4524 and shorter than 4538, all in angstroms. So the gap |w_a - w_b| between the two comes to 82 angstroms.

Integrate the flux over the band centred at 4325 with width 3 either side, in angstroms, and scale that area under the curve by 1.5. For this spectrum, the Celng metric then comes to 89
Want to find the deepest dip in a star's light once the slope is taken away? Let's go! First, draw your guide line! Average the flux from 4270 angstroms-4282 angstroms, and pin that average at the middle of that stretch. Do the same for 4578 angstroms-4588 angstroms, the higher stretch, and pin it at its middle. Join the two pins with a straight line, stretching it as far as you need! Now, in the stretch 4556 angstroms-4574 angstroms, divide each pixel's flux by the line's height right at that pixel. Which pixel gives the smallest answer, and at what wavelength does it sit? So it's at 4559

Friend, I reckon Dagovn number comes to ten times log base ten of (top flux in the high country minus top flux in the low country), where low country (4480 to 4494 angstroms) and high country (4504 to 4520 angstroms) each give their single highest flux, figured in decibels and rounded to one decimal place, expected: -5.2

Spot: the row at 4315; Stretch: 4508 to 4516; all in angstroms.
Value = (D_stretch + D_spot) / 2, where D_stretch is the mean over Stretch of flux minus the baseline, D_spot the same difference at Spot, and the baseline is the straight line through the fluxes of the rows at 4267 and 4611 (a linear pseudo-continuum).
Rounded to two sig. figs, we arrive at 0.48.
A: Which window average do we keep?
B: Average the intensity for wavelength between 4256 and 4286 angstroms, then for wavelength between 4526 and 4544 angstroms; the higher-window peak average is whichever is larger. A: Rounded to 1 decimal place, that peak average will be 10.4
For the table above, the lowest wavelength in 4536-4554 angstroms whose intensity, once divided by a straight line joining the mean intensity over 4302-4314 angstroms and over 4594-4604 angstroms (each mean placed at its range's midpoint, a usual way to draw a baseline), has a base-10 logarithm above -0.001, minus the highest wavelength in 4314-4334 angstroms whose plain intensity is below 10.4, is 204 angstroms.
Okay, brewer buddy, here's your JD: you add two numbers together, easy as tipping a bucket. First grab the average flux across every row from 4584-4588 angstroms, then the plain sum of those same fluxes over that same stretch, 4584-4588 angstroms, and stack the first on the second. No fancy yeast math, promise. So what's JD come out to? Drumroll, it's 29.1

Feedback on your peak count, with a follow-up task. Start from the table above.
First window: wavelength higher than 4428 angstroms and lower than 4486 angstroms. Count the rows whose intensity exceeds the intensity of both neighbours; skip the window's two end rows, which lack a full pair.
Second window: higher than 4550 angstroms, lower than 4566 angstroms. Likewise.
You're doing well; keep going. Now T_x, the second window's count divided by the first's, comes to 0.22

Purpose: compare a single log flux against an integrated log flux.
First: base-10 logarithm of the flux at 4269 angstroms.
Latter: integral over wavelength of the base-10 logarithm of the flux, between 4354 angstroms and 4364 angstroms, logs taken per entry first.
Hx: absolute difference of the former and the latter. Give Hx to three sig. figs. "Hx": 9.12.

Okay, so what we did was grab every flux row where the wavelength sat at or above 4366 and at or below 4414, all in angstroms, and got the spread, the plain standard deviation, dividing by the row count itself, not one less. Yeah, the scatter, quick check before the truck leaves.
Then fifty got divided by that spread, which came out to 104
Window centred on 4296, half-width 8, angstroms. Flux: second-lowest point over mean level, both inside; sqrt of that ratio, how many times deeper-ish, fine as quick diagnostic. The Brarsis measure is 0.972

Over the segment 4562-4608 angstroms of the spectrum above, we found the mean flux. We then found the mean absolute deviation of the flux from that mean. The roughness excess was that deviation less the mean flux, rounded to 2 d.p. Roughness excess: -9.42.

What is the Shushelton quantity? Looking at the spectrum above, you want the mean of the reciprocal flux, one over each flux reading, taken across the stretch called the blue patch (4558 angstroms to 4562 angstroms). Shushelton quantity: 0.104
